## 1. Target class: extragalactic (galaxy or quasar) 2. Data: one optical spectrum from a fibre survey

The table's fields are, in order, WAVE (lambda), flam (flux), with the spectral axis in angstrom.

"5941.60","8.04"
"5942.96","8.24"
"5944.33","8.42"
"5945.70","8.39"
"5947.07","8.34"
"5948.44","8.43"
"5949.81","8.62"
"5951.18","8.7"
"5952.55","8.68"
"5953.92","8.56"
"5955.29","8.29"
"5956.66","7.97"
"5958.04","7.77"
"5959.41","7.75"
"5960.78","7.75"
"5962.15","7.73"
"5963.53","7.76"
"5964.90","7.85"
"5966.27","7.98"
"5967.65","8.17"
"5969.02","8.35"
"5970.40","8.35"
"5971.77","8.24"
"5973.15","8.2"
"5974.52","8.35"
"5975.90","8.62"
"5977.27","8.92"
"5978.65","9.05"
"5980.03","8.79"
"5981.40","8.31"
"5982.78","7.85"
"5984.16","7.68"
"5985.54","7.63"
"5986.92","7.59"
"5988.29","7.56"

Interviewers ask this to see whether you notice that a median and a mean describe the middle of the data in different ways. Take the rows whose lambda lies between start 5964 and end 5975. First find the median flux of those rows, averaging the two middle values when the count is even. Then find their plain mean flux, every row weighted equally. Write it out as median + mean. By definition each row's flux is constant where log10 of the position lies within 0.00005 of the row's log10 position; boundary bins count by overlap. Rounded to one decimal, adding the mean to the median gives 16.4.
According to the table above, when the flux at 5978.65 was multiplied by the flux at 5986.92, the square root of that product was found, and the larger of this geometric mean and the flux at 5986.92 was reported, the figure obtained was 8.29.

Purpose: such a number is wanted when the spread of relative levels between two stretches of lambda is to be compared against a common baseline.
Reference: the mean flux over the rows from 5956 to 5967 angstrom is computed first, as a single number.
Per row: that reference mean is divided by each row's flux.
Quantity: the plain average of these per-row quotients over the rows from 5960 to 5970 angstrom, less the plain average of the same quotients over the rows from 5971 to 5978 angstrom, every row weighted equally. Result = 0.06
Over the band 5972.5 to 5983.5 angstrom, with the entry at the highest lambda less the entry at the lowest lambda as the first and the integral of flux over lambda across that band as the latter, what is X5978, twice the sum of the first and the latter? 187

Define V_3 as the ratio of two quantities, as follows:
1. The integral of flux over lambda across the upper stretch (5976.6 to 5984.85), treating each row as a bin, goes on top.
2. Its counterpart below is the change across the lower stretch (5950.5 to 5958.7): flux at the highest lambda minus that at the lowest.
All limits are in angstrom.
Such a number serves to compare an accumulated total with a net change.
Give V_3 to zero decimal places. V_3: -75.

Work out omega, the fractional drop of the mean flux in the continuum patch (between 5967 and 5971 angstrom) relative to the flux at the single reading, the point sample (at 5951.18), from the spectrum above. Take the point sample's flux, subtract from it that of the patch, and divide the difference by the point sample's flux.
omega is 0.047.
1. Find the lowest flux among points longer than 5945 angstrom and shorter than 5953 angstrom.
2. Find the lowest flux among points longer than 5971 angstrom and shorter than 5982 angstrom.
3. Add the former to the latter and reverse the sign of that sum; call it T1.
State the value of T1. -16.5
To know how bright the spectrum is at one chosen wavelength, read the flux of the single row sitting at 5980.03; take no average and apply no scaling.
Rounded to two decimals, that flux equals 8.79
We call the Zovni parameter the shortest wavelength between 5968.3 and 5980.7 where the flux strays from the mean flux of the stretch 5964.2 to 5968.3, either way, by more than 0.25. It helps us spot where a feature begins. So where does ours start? 5969.02 angstrom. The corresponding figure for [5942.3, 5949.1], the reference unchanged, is 5944.33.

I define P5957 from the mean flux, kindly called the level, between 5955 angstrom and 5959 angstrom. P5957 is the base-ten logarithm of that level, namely 0.90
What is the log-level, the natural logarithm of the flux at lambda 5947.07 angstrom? 2.12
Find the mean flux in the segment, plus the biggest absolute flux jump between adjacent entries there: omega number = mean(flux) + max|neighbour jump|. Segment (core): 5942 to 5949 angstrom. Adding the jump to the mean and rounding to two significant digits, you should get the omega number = 8.5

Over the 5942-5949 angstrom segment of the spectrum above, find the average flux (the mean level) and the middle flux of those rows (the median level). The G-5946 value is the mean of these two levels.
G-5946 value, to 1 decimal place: 8.4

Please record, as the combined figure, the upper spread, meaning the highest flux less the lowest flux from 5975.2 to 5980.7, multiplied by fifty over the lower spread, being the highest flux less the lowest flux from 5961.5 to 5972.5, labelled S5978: 35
